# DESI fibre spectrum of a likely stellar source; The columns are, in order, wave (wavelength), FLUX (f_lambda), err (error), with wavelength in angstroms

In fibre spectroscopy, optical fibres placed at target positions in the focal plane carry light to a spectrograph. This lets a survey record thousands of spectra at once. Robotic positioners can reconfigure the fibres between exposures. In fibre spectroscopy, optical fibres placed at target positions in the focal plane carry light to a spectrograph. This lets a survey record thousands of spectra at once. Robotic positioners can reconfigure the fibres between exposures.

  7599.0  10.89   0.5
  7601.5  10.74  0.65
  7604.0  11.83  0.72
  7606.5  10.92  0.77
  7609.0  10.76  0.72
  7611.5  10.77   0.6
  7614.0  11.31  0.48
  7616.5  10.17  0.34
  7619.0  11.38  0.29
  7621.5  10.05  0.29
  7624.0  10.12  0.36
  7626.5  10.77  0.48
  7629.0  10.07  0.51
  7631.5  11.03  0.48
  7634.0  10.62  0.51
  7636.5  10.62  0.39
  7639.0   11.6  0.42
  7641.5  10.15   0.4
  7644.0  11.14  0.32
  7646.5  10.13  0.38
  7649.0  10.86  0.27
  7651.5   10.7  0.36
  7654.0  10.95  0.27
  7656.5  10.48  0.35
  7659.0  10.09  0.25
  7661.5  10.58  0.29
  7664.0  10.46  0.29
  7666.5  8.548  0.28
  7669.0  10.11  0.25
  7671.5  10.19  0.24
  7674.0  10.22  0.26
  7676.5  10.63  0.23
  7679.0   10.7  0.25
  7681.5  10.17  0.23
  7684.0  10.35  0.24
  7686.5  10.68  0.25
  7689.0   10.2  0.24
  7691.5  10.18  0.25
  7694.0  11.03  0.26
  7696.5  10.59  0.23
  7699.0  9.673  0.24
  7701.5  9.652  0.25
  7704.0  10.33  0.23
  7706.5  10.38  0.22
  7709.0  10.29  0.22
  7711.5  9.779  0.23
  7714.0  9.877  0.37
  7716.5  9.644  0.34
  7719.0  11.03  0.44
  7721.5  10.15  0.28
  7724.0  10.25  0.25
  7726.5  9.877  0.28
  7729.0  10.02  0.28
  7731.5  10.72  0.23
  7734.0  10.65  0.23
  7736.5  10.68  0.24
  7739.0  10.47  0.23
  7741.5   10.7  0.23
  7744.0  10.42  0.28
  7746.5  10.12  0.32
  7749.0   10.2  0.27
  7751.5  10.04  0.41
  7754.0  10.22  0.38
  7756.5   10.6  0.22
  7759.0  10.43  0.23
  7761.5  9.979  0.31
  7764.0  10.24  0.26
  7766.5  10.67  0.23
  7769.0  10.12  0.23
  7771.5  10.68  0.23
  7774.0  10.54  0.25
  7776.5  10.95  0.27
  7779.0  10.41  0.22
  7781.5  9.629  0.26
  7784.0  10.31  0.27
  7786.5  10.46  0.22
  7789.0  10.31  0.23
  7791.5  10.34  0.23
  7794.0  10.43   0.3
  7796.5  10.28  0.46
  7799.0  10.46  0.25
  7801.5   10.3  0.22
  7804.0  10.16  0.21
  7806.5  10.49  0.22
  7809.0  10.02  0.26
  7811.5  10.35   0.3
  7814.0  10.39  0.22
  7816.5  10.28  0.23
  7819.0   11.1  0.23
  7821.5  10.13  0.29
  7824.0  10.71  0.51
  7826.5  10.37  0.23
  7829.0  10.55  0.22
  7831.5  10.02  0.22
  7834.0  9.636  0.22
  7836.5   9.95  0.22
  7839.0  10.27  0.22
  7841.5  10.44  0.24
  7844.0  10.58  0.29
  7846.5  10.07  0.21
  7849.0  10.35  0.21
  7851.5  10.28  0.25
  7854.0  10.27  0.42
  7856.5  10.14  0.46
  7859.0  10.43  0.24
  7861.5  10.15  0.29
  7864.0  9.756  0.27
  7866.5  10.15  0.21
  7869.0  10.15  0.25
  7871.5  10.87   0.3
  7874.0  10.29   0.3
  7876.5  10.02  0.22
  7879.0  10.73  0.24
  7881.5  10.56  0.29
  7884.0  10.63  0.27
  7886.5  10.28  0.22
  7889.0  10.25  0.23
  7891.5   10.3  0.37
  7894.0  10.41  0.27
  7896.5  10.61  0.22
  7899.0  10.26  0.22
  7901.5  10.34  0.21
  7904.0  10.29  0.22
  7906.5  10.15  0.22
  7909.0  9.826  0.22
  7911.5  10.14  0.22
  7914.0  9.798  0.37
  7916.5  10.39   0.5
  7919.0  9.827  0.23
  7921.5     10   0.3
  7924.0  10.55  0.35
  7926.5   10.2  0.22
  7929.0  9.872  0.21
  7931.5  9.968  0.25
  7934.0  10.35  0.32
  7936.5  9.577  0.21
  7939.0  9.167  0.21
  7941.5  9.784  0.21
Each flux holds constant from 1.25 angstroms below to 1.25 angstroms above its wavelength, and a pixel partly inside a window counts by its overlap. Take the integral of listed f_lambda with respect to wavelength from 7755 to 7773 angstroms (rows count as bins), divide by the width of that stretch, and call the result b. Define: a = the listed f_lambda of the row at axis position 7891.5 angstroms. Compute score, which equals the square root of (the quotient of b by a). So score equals 1.00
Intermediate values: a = 10.3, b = 10.39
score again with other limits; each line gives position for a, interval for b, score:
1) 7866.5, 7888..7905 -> 1.01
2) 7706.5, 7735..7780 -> 1.00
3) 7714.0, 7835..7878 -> 1.02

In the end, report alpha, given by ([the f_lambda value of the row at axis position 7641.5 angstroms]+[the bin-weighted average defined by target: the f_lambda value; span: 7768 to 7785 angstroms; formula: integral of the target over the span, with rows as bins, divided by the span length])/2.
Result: 10.3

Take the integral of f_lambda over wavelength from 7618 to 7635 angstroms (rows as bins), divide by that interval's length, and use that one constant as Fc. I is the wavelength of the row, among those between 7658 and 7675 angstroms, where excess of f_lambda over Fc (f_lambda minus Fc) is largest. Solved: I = 7661.5 angstroms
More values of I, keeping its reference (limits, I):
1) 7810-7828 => 7819.0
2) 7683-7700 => 7694.0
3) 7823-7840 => 7824.0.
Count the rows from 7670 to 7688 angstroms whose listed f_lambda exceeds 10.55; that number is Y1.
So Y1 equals 3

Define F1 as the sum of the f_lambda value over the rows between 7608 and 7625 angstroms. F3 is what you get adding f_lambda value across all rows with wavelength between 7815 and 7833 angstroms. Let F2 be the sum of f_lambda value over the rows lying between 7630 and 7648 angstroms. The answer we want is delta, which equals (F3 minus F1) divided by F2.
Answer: -0.02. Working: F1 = 74.6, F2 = 75.3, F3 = 73.2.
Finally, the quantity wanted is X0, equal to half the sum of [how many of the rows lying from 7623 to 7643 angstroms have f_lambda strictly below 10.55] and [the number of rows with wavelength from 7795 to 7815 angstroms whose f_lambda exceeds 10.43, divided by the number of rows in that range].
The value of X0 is 1.6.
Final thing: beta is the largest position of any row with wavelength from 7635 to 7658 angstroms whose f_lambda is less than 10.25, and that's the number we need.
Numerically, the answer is 7646.5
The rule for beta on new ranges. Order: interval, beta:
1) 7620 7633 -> 7629.0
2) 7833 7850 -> 7846.5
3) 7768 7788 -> 7781.5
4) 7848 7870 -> 7869.0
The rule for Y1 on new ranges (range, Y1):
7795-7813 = 0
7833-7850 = 1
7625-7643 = 5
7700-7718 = 0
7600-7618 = 6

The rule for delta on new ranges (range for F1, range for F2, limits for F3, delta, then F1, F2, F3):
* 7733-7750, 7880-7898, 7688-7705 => -0.02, 73.2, 73.0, 71.7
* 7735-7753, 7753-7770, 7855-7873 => -0.01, 72.6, 72.3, 71.6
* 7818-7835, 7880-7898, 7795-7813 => -0.01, 72.5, 73.0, 72.1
